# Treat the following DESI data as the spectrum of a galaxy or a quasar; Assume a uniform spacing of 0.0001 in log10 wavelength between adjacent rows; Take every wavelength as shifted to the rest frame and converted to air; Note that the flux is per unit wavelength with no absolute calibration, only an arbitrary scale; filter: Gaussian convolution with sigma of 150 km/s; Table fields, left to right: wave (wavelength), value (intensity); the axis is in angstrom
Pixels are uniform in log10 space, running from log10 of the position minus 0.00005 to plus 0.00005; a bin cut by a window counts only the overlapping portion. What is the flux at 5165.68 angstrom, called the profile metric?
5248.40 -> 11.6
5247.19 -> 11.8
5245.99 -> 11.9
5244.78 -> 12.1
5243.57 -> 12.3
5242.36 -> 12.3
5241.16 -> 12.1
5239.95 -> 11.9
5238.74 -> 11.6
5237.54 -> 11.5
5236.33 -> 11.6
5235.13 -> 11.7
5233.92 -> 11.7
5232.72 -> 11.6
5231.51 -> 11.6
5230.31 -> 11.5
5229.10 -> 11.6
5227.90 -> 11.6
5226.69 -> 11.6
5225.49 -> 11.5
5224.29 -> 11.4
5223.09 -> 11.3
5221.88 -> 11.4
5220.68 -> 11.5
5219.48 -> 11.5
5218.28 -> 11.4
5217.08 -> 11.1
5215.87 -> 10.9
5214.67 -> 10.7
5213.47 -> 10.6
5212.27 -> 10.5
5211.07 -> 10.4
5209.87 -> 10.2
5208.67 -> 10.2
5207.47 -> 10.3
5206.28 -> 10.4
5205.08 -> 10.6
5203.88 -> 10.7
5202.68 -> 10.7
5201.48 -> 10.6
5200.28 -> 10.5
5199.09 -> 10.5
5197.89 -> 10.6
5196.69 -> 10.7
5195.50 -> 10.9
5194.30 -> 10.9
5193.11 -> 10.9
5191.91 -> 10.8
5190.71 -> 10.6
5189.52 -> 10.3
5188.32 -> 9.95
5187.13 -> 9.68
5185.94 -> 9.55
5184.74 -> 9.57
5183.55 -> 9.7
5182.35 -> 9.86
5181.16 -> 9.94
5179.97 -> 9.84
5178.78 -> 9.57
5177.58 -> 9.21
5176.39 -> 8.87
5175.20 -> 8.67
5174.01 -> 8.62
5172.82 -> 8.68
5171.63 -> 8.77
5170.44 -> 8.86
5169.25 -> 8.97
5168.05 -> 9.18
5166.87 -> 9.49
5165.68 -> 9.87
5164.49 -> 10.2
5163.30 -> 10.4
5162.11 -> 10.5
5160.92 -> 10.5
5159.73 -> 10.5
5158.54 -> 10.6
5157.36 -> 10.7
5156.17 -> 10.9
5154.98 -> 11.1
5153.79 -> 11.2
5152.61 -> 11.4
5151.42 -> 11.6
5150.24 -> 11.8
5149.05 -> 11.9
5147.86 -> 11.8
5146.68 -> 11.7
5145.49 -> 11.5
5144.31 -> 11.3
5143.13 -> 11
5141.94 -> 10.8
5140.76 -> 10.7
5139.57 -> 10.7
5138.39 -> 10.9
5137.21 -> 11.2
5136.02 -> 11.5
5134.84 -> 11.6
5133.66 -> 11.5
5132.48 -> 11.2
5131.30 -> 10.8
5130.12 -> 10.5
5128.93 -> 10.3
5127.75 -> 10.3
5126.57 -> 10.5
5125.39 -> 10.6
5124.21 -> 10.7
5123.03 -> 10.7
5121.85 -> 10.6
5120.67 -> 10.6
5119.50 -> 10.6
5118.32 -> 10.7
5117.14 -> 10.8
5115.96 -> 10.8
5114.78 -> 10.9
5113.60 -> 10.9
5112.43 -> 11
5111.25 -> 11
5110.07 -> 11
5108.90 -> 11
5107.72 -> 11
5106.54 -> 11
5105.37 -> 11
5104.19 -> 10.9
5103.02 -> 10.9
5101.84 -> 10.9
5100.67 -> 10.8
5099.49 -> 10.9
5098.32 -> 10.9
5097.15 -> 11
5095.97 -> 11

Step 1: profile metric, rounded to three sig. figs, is 9.87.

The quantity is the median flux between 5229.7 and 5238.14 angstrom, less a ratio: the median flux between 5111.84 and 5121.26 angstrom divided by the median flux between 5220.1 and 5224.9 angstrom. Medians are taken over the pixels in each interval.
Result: 10.7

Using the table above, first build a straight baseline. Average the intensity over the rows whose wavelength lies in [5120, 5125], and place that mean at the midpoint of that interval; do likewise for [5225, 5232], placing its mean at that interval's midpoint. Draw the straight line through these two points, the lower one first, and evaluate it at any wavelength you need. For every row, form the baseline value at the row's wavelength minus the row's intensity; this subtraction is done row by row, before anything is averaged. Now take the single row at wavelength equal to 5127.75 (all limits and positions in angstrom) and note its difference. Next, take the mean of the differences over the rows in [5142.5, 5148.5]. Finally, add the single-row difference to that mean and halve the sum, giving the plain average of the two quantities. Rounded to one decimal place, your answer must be -0.1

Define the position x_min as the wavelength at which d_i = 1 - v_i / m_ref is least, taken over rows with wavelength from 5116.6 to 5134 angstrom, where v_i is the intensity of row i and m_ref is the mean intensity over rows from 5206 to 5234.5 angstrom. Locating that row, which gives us 5133.66 angstrom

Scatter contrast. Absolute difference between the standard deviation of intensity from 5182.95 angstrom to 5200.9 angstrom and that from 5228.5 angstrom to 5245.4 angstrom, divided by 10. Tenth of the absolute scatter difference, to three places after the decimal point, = 0.022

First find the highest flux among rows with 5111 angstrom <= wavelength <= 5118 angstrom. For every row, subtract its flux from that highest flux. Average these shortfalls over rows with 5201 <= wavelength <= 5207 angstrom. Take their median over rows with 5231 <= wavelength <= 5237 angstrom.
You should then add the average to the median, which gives -0.2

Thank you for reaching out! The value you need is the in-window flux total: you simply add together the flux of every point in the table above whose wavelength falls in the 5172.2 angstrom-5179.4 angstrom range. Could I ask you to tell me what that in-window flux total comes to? 54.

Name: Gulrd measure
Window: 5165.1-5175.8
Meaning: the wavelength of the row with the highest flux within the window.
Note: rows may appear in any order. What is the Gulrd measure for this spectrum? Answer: 5165.68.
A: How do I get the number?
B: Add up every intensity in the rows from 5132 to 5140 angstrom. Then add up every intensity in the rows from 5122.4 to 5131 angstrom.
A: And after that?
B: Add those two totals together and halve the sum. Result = 76.1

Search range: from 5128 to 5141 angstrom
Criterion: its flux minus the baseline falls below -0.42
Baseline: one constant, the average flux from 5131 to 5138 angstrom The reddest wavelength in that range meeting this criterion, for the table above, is 5140.76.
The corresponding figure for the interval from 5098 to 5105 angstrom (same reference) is 5100.67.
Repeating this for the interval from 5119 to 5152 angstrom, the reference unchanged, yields 5141.94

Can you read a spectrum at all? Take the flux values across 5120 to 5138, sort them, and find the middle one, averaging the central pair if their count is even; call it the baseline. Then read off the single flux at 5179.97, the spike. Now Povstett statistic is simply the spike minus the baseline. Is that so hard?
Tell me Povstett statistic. -0.9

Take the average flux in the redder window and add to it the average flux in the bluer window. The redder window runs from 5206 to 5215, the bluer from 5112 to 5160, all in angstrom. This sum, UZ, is 21.4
